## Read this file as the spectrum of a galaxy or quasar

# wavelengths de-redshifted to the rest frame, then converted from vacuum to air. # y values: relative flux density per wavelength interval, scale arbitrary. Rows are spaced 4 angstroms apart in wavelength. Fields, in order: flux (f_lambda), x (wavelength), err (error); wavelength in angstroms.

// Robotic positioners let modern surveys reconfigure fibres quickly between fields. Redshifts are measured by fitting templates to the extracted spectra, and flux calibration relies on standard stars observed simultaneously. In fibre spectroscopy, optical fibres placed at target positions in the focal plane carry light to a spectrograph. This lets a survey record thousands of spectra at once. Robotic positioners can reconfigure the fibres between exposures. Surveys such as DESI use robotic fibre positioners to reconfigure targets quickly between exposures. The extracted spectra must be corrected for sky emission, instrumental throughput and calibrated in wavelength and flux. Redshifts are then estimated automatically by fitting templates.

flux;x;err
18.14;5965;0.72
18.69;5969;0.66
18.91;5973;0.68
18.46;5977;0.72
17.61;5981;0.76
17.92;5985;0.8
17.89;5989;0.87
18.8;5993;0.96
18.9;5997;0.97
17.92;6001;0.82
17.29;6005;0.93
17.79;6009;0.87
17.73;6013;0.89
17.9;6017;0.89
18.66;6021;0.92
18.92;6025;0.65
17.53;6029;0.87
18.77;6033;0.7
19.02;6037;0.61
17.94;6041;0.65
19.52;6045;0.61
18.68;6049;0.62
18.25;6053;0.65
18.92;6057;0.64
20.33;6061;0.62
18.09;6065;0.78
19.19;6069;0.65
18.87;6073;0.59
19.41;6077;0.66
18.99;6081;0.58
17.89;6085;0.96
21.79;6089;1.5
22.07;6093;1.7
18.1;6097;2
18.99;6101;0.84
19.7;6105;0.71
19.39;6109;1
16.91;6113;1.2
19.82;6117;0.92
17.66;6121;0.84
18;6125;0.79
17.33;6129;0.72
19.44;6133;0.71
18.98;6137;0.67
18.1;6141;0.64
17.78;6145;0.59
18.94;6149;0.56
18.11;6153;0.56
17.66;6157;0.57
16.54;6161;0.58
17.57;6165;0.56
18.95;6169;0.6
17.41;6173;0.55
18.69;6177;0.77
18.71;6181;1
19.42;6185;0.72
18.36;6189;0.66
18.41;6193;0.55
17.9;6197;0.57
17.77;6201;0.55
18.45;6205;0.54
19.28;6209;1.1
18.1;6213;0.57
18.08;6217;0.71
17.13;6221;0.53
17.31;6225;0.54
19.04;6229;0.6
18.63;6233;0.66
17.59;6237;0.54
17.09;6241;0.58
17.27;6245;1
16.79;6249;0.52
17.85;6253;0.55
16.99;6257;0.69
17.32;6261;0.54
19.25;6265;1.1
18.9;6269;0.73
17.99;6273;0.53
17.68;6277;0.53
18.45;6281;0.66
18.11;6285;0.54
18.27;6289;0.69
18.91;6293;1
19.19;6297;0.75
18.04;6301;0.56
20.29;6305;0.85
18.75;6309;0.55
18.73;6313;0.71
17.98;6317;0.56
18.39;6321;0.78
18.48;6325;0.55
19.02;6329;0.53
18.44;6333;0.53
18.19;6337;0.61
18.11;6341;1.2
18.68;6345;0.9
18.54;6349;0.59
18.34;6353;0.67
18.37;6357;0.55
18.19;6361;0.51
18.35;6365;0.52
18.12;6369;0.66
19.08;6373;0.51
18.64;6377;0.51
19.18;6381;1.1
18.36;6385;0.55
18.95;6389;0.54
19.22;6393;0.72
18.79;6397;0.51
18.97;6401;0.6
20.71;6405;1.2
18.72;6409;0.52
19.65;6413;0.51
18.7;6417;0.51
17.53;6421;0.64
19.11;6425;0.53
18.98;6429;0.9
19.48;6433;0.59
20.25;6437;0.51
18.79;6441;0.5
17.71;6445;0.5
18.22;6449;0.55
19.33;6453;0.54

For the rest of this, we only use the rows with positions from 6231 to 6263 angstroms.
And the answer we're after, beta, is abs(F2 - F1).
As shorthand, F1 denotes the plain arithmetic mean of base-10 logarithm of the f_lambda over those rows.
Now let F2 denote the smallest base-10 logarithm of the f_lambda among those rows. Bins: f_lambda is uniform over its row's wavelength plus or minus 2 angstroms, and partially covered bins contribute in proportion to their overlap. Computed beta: 0.016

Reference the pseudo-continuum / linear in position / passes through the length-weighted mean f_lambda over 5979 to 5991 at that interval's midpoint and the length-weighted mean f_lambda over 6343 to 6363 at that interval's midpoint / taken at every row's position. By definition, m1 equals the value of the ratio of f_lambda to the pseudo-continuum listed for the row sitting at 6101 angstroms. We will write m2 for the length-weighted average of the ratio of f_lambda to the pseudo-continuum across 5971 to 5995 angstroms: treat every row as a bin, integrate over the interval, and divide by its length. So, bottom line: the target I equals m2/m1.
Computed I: 0.97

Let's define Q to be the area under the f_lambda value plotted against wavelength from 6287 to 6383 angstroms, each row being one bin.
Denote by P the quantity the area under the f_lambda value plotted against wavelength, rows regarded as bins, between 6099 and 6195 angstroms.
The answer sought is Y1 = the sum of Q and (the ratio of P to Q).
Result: 1786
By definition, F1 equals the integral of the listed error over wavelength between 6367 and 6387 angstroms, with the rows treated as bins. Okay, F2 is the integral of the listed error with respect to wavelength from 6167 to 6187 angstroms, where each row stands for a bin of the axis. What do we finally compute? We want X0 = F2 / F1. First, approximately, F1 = 13.3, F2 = 14.6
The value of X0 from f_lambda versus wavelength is 1.09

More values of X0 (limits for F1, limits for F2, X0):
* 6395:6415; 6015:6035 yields 1.21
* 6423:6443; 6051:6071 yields 1.10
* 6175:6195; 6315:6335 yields 0.80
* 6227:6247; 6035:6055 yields 0.93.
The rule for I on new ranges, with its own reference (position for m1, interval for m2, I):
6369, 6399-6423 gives 1.05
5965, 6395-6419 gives 1.02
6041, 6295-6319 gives 1.02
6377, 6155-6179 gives 0.97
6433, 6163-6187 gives 0.97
